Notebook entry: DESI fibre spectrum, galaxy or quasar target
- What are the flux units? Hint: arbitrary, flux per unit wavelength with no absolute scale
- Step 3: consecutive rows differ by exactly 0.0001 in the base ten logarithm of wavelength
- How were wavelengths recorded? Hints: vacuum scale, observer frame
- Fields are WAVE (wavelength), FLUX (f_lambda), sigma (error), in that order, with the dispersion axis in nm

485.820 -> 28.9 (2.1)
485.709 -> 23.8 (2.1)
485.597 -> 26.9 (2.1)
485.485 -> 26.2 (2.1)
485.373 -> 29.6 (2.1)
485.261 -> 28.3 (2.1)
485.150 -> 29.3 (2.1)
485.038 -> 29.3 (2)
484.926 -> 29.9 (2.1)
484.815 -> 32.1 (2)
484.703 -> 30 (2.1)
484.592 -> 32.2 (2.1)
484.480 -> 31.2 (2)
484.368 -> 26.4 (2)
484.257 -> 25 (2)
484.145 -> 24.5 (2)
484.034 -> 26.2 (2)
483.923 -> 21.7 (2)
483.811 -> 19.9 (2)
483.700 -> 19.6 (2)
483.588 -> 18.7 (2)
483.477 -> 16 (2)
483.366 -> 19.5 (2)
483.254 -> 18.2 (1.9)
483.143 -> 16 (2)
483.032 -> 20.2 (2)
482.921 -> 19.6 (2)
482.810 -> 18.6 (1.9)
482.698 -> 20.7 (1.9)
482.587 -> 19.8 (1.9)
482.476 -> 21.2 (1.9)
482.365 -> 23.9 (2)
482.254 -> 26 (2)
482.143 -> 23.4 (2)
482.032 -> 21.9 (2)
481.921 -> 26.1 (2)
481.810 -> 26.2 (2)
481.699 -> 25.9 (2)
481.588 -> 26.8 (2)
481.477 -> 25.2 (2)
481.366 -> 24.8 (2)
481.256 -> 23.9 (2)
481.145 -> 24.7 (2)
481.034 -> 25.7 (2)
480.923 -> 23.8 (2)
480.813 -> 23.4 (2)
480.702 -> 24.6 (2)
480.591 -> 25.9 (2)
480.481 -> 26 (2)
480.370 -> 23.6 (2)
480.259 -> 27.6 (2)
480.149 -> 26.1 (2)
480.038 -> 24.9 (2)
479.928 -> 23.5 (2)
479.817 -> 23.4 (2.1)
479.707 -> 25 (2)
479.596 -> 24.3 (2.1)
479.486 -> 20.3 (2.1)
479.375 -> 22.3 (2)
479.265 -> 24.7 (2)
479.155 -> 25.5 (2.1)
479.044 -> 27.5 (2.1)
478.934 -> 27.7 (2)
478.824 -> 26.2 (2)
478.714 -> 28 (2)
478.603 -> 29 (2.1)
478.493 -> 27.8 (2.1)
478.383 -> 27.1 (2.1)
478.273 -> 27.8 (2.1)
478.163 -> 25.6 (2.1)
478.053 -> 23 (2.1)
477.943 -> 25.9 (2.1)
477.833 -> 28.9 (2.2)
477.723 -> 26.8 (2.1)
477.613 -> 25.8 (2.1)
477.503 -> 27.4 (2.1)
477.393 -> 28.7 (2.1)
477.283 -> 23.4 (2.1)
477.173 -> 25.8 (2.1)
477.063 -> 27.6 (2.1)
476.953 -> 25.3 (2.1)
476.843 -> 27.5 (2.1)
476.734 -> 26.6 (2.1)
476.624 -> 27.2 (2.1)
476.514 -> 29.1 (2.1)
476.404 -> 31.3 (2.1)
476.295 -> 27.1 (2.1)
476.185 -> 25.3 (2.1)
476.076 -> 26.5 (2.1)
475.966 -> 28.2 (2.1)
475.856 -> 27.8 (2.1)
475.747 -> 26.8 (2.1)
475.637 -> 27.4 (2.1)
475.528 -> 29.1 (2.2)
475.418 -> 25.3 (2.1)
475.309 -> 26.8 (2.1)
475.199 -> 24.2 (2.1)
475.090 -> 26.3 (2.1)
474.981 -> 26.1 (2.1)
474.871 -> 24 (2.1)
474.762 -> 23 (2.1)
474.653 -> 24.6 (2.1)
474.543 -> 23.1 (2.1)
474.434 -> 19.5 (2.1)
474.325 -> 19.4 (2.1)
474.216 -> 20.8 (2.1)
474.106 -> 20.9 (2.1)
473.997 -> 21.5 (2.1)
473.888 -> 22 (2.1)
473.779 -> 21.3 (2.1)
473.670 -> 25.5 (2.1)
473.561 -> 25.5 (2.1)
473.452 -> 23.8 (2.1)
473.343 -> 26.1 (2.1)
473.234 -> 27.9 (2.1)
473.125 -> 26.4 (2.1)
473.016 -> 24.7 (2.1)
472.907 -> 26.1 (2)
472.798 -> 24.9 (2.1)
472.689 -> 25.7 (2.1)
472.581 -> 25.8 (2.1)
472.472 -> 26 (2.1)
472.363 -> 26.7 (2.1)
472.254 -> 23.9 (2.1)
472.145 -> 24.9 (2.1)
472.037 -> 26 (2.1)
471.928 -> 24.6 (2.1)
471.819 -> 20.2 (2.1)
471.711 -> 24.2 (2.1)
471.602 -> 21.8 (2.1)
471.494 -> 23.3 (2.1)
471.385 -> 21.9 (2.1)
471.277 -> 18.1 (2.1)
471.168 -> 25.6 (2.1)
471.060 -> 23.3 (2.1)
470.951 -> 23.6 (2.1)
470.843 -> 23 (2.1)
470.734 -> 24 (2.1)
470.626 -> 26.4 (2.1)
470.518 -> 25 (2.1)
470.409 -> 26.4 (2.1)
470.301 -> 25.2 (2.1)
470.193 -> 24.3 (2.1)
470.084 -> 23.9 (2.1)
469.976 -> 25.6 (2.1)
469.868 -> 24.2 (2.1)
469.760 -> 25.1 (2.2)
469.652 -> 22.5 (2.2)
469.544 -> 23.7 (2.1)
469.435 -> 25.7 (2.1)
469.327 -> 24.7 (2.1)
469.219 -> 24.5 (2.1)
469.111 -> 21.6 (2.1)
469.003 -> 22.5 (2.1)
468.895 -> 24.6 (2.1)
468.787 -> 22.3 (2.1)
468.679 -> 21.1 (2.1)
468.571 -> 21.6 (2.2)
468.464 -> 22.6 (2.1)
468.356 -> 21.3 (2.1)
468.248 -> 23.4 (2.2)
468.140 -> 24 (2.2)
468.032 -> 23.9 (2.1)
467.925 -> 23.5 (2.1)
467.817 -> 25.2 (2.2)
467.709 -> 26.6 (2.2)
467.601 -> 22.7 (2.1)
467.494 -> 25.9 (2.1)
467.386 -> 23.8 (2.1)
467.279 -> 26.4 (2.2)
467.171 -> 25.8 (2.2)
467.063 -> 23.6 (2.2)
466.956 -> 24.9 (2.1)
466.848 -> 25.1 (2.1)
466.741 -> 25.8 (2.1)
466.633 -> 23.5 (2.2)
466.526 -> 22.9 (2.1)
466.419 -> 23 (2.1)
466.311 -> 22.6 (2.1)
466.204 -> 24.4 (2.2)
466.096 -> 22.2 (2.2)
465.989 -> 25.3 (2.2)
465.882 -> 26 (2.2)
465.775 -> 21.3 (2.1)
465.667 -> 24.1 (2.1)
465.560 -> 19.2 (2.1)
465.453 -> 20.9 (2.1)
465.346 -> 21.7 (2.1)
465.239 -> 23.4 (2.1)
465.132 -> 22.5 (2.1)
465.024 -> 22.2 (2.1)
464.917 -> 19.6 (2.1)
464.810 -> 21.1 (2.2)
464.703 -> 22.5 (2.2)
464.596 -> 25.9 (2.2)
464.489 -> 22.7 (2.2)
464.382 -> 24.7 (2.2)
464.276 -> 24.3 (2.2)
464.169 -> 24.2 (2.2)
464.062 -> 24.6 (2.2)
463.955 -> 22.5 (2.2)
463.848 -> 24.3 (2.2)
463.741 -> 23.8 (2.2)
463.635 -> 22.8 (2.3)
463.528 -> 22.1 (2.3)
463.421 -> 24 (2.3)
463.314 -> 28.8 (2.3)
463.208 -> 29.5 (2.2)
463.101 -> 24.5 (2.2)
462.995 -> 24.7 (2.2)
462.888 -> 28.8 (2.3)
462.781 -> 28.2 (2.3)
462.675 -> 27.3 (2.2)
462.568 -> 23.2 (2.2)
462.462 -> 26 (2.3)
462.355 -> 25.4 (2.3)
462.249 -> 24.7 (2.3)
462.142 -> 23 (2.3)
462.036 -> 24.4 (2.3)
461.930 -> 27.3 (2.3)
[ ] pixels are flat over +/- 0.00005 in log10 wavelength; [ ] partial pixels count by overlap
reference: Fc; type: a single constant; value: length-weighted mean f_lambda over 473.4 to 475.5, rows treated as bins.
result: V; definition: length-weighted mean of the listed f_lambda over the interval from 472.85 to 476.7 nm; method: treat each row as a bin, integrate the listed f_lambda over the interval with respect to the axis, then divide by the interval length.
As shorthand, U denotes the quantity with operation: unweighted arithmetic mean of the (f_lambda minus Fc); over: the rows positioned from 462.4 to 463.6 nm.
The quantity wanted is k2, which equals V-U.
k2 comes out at 22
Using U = 2.7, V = 25.2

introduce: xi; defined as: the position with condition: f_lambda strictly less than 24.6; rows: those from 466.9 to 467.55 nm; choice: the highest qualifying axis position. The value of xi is 467.386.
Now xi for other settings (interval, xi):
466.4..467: 466.633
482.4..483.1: 483.032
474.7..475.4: 475.199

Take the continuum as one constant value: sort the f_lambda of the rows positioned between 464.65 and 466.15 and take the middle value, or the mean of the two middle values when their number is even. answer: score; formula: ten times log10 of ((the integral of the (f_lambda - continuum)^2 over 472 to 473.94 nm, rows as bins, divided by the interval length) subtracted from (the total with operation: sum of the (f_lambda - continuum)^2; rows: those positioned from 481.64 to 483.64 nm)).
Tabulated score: 23.0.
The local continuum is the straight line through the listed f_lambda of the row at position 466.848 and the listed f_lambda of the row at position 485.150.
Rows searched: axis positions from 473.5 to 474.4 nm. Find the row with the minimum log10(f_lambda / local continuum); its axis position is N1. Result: 474.325 nm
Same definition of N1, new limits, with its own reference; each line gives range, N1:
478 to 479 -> 478.053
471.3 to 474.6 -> 474.325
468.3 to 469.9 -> 468.679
